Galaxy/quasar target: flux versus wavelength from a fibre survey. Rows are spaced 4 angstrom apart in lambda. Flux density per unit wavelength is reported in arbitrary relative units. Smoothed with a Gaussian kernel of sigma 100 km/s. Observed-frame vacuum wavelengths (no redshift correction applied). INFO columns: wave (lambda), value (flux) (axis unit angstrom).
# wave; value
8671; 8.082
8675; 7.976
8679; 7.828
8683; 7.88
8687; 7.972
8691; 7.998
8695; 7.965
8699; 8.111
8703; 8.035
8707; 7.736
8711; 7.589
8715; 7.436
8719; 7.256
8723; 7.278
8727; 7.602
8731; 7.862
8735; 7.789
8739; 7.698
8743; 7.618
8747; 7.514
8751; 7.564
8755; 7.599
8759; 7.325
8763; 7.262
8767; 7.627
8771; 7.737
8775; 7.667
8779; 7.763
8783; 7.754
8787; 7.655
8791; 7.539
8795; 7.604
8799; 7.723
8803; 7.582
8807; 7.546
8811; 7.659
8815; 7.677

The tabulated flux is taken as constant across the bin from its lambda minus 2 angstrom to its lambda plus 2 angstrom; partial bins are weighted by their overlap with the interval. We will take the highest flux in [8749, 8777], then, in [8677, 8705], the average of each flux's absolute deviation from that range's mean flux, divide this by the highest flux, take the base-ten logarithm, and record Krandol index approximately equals -2.1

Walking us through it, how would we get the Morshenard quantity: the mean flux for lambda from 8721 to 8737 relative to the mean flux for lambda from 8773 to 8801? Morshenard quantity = 0.99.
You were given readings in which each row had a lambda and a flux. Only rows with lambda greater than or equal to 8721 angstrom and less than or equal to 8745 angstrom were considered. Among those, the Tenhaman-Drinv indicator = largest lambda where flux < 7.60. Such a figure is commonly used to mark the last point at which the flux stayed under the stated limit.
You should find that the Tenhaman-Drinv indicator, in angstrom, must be 8723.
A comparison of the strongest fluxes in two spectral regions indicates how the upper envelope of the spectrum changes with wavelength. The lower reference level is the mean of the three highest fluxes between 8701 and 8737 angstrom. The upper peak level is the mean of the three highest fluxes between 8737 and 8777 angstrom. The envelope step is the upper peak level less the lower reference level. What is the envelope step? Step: -0.19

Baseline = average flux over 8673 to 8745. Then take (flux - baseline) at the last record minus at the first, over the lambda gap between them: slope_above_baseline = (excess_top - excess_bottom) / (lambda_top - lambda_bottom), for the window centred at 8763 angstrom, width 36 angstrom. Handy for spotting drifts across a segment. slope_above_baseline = 0.008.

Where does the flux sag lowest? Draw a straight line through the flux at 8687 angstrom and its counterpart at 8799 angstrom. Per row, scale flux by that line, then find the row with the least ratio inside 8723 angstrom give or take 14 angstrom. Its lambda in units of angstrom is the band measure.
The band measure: 8719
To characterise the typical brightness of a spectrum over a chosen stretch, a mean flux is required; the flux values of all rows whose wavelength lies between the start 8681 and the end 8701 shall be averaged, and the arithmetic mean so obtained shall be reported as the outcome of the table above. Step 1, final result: 7.99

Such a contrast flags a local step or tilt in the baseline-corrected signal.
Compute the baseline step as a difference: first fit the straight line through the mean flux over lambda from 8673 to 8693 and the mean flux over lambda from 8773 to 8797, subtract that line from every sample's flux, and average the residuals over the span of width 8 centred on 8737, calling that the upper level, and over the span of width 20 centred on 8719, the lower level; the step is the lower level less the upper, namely -0.36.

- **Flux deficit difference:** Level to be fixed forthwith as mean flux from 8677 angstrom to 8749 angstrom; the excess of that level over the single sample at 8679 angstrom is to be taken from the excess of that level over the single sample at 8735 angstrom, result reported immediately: 0.04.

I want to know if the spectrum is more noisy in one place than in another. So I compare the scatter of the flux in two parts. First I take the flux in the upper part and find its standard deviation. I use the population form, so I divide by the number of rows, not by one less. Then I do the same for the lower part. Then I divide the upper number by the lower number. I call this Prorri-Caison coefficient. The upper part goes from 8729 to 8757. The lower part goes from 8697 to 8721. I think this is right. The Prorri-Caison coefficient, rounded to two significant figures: 0.38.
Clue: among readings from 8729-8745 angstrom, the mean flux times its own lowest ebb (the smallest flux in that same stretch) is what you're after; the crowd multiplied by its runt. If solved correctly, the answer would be 59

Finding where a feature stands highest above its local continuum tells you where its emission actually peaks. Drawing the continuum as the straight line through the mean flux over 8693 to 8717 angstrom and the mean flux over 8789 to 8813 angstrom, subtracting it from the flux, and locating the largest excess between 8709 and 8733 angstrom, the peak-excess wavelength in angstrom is 8731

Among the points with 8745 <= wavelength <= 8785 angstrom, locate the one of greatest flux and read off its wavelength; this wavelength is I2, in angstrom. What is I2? 8779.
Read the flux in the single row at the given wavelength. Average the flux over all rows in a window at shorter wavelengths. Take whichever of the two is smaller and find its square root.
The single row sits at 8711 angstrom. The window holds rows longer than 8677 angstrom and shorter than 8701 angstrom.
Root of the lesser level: 2.75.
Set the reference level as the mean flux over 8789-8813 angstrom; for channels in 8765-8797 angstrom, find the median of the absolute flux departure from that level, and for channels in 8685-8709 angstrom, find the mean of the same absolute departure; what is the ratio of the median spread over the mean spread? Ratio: 0.18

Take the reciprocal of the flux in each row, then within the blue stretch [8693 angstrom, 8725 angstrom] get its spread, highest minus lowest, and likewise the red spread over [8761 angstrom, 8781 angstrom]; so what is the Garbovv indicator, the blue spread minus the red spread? 0.0056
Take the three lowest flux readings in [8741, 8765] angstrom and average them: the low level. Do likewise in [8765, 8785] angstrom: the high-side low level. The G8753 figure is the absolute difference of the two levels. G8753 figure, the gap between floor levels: 0.31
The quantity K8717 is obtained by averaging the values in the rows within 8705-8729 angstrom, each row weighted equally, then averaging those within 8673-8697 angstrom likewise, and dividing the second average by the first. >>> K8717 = 1.06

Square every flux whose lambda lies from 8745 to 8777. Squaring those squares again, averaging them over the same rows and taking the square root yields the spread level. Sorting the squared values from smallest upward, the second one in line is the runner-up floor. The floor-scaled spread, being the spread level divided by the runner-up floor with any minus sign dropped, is 1.06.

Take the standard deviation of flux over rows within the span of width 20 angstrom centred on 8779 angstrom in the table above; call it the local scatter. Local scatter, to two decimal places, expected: 0.05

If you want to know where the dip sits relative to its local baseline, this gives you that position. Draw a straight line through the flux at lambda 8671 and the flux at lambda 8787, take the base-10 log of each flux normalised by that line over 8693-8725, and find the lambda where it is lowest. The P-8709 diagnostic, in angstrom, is 8719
